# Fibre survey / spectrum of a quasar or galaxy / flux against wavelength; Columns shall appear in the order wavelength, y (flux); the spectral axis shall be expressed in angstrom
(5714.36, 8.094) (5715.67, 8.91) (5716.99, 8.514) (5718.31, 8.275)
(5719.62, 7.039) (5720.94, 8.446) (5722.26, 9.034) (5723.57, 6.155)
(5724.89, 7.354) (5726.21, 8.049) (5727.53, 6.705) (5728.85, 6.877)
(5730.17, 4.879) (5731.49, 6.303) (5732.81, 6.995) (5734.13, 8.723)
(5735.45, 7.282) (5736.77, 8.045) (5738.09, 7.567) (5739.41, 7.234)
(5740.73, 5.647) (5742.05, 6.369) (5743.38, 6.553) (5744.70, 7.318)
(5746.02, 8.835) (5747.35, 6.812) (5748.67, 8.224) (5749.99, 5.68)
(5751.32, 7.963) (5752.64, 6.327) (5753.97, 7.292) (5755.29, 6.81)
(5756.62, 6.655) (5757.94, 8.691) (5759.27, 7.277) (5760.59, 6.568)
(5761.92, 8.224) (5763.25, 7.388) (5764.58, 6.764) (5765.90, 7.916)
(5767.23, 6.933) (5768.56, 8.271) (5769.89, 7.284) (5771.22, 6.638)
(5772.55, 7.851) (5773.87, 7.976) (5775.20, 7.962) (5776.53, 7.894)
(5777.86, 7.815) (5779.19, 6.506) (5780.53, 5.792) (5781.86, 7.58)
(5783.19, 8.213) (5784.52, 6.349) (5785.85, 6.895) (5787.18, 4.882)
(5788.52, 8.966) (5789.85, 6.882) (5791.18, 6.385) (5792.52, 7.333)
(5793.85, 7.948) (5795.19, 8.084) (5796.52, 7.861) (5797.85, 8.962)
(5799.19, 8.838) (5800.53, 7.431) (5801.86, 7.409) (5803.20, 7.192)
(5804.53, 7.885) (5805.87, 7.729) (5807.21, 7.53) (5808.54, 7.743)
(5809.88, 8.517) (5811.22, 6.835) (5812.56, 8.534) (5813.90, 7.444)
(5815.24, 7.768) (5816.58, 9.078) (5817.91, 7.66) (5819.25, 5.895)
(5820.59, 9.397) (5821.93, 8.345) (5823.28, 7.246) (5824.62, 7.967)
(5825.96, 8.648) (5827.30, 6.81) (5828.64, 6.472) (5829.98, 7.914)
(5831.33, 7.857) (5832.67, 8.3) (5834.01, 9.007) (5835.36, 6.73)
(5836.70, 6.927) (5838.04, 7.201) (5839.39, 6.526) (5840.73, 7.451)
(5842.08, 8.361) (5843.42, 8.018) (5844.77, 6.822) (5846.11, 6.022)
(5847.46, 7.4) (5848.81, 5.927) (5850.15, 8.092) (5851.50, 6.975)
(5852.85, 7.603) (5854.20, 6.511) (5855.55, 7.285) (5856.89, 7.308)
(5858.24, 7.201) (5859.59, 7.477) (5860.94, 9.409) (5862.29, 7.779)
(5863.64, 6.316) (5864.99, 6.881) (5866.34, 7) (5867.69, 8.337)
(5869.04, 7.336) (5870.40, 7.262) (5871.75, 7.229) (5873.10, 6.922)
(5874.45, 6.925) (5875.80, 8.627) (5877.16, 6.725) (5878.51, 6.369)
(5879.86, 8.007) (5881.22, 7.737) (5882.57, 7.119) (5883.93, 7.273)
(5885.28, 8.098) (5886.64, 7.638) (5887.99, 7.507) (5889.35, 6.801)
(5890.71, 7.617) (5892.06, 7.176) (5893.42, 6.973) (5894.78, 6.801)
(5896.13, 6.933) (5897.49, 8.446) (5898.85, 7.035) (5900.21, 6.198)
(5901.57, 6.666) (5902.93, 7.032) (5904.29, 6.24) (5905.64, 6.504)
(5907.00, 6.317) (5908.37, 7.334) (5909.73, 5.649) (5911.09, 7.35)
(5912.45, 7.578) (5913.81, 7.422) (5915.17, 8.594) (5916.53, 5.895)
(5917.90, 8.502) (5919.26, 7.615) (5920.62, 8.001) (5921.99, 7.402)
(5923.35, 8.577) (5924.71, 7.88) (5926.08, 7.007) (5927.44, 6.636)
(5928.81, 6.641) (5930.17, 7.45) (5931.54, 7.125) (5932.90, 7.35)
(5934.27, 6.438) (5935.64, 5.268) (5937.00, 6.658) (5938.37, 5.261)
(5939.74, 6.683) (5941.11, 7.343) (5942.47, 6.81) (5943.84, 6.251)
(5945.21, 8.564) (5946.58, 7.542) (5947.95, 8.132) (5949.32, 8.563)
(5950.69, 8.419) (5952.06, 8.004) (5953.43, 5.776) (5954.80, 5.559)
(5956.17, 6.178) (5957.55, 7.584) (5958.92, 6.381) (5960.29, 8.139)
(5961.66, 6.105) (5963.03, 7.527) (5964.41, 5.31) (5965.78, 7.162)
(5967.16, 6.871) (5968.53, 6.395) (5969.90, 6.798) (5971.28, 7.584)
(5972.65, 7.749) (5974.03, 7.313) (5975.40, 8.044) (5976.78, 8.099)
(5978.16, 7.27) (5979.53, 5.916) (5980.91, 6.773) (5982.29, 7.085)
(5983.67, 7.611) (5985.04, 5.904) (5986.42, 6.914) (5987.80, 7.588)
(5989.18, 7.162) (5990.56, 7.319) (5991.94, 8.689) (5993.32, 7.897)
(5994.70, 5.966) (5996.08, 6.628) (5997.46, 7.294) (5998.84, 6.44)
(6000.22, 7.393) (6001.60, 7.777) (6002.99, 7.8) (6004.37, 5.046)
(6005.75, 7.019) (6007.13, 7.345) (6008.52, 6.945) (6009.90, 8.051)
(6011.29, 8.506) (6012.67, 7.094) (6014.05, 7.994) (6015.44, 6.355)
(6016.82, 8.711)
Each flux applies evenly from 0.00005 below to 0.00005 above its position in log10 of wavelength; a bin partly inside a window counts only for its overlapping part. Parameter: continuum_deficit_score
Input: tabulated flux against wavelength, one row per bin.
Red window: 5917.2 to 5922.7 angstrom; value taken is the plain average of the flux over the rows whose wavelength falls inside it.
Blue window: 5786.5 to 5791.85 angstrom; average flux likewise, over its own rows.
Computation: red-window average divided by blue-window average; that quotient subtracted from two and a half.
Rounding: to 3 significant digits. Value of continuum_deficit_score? 1.34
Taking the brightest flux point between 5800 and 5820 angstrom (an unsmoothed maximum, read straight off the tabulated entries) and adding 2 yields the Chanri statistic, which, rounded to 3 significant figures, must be 11.1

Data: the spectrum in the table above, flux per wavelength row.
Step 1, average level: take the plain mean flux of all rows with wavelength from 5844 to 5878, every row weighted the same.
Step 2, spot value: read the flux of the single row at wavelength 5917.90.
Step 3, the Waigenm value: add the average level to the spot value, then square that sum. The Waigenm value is 248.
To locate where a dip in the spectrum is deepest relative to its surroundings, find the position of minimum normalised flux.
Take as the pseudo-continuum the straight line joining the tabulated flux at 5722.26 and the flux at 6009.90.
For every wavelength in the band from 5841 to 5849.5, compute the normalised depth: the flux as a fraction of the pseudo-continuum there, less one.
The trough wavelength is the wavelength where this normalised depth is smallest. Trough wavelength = 5848.81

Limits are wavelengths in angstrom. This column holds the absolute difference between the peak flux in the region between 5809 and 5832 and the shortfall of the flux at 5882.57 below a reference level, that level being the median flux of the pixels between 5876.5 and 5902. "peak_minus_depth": 9.4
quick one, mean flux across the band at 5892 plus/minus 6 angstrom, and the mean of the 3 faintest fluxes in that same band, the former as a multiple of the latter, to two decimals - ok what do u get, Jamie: 1.07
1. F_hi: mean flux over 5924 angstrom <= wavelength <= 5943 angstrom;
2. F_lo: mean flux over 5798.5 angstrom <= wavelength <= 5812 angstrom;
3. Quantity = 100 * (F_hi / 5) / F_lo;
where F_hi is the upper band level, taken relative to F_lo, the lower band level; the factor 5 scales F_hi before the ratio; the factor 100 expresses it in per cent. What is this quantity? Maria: 17.5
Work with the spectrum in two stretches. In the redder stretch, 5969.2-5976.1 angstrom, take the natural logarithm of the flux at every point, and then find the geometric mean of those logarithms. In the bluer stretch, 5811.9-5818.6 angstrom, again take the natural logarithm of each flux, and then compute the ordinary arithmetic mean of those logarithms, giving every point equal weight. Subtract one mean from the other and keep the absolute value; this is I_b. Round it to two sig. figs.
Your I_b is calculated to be 0.077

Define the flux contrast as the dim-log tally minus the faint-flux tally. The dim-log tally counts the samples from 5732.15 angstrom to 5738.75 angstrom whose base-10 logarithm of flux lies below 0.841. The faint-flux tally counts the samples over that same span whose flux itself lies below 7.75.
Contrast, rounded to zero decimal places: -3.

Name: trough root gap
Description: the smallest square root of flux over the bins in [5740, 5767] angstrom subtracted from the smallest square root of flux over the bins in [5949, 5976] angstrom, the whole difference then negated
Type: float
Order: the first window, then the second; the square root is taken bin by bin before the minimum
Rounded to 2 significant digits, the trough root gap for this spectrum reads 0.072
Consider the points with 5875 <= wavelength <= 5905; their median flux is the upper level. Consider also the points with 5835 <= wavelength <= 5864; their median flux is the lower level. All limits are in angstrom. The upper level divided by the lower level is 0.98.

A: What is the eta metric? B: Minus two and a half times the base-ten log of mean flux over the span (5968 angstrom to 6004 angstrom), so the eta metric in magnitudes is -2.14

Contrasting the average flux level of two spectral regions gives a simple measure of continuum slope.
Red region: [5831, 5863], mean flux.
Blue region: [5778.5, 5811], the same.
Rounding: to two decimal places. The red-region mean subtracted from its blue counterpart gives 0.03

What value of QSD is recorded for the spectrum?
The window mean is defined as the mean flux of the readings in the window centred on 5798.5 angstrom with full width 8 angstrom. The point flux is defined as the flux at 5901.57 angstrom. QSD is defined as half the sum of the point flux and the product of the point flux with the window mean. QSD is 30.3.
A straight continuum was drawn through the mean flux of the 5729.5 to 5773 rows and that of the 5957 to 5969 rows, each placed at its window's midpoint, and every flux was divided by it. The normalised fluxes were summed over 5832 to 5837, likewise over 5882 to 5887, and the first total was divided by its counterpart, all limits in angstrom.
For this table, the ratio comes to 1.02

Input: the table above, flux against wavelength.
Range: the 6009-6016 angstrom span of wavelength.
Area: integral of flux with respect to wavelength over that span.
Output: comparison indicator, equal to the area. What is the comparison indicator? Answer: 53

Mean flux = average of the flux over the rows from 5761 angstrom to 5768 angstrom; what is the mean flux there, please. 7.4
